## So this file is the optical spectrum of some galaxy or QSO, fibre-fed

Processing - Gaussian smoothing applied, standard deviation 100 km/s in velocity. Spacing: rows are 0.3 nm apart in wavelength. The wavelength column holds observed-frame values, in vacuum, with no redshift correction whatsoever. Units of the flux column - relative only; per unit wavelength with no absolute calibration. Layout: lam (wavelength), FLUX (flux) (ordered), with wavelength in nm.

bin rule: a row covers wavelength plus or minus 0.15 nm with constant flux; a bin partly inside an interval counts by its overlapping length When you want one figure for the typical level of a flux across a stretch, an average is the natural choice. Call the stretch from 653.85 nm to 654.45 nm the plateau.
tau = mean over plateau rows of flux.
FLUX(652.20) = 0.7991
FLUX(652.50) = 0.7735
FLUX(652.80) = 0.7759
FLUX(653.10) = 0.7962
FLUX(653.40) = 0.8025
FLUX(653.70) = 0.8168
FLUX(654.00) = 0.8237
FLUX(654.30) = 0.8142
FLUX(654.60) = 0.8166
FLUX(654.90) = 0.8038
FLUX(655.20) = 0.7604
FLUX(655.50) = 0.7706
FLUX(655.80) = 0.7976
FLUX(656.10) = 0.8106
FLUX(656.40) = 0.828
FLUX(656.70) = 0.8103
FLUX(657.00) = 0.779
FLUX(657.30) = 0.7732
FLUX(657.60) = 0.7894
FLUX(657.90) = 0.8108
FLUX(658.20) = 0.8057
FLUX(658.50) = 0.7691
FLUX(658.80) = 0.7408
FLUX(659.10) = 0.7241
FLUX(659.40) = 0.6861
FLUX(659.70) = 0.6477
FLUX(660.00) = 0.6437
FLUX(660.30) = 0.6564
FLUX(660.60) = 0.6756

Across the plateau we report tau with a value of 0.82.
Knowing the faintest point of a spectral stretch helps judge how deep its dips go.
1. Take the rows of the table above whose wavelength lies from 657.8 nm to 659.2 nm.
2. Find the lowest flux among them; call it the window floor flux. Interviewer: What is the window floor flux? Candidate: 0.7241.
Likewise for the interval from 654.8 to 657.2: 0.7604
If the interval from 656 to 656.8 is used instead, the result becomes 0.8103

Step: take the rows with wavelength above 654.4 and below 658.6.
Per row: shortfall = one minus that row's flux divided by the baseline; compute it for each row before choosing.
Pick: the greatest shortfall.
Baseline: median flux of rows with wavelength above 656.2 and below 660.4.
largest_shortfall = 0.014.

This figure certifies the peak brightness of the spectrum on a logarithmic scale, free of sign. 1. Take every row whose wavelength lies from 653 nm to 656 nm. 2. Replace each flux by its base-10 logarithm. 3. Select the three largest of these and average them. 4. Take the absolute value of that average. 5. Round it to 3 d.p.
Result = 0.087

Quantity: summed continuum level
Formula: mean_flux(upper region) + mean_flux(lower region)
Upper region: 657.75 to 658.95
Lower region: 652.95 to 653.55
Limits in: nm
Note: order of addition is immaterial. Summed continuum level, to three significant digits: 1.58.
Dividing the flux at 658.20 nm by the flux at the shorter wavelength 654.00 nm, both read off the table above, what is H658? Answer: 0.98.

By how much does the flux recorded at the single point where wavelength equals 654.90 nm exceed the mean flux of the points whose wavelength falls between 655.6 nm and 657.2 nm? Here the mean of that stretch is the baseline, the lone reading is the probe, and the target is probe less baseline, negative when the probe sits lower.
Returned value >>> 0.00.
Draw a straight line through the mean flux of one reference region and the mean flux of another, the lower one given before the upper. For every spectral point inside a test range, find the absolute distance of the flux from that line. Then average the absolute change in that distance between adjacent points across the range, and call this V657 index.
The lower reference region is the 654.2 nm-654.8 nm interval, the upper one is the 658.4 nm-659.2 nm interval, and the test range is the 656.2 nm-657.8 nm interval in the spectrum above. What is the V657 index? 0.015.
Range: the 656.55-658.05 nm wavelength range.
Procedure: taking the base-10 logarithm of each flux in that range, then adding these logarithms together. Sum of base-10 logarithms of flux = -0.505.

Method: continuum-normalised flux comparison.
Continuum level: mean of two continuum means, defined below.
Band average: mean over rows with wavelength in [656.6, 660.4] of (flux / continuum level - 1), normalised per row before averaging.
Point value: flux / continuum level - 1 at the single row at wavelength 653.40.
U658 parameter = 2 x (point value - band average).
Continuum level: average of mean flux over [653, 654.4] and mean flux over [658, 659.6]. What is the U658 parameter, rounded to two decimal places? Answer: 0.16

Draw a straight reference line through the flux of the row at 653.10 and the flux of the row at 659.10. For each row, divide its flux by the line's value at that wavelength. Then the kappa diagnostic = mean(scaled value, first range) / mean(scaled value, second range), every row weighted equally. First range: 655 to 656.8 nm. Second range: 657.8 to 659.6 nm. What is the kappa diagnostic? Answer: 1.01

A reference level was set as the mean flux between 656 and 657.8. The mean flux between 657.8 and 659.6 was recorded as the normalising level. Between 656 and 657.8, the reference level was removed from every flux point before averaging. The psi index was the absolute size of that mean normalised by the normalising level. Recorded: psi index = 0.0000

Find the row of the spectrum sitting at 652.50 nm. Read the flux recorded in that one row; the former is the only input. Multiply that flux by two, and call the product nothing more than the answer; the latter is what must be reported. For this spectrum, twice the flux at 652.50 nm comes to 1.55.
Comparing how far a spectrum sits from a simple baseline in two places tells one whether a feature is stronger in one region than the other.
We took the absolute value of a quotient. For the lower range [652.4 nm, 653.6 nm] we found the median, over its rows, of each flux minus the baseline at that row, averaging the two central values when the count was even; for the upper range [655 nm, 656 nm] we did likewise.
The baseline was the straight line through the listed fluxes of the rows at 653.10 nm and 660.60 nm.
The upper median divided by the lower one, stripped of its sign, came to 1.0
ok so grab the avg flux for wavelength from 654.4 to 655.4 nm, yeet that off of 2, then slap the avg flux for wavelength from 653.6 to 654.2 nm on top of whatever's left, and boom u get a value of 2.027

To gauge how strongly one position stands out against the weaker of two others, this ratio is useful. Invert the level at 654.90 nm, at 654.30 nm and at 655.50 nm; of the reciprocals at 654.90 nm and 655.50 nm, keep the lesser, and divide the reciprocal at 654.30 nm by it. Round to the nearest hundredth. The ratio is 0.99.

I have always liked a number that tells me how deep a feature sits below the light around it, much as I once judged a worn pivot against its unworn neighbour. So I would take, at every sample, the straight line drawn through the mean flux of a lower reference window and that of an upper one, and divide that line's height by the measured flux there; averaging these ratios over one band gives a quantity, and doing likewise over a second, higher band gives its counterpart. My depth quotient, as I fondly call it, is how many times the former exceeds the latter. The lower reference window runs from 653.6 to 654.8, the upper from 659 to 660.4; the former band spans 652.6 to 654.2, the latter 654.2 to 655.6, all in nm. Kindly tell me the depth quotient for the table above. 1.04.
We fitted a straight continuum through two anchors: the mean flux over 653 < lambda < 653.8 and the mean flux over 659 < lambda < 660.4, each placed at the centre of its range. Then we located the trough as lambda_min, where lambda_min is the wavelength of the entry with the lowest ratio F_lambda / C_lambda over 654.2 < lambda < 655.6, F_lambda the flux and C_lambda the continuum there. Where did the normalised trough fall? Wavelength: 655.20 nm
